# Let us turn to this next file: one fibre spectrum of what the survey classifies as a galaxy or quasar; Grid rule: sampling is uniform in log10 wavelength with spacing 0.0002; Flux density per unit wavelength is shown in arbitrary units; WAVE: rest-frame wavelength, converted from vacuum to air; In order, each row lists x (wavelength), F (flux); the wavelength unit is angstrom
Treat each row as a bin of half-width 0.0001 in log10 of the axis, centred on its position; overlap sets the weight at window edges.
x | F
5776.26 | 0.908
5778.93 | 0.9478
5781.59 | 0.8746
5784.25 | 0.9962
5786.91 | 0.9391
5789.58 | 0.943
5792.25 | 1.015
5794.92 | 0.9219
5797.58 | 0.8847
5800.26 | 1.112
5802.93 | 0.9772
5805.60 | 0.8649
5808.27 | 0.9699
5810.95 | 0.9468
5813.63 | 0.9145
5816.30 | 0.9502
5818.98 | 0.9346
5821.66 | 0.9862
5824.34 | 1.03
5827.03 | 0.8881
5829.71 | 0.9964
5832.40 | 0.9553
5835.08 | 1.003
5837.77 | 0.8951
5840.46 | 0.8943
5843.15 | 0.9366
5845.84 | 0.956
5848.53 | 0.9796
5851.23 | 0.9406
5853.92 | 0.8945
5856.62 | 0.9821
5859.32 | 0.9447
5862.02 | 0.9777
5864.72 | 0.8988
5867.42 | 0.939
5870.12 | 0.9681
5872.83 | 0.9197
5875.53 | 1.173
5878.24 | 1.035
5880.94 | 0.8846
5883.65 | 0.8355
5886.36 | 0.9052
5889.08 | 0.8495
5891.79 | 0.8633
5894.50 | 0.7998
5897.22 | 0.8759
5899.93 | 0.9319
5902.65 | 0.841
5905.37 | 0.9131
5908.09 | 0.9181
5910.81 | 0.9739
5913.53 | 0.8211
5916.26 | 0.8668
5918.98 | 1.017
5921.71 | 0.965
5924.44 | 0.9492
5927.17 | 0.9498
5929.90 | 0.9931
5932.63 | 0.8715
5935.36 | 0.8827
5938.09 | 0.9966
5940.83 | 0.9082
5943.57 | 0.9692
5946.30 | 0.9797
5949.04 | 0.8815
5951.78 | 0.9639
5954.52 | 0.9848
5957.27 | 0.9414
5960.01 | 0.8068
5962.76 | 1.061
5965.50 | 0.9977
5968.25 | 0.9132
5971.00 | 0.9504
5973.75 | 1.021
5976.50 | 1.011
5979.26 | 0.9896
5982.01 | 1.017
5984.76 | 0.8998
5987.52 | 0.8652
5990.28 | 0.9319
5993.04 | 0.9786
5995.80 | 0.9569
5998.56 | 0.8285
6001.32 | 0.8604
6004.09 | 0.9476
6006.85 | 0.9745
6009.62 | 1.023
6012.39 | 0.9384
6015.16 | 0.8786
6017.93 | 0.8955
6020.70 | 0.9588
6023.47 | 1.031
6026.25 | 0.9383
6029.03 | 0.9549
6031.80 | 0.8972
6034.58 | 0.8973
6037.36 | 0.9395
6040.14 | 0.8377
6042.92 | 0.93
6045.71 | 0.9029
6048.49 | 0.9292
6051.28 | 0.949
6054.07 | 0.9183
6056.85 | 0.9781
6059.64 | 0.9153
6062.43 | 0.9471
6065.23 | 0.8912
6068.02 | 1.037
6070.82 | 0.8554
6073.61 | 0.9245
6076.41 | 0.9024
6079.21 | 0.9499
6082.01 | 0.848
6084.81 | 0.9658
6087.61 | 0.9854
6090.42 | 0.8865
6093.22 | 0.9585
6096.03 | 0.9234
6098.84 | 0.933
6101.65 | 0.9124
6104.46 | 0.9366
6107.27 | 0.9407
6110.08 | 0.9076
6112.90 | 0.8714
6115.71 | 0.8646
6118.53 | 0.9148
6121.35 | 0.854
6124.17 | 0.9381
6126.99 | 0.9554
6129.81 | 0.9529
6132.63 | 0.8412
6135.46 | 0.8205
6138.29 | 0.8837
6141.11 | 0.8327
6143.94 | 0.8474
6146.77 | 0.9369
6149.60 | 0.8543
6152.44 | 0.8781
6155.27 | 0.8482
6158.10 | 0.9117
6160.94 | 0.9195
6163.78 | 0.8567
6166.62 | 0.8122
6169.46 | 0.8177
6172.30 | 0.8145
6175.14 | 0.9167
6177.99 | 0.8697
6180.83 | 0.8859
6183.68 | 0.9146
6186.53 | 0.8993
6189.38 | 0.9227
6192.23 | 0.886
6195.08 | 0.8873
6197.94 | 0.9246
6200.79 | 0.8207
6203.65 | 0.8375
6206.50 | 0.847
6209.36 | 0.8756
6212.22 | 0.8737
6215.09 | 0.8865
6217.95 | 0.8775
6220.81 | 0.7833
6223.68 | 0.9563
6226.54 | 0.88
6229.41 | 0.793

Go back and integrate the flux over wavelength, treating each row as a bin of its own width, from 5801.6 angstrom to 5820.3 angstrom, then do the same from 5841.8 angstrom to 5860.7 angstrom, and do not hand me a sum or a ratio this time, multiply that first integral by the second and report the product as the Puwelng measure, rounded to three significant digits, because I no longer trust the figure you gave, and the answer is 314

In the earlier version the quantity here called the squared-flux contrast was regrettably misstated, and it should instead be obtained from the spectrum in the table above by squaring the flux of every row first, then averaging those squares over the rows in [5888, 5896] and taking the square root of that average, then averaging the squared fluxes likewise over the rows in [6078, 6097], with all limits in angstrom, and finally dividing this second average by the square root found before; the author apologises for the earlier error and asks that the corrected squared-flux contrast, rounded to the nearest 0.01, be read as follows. 1.04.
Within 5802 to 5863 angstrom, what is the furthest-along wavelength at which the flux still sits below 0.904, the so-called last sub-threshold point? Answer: 5853.92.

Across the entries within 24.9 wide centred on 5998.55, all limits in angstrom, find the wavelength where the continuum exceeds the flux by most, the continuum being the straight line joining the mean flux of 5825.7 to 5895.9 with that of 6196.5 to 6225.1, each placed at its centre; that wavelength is 5998.56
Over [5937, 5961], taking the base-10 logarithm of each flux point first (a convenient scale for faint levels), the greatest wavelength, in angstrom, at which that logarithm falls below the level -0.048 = 5960.01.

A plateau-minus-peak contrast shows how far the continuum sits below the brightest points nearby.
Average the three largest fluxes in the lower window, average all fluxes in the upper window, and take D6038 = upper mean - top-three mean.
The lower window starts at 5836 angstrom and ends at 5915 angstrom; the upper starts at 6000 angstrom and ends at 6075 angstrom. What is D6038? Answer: -0.132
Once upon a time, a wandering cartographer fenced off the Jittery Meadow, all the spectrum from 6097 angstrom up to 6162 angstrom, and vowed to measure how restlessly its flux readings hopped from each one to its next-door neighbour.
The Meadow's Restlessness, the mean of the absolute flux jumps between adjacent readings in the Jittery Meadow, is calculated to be 0.041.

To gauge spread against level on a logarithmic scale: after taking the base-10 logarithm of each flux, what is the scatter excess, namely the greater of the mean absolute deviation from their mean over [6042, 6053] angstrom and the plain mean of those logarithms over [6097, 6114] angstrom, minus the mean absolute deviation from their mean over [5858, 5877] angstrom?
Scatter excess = -0.018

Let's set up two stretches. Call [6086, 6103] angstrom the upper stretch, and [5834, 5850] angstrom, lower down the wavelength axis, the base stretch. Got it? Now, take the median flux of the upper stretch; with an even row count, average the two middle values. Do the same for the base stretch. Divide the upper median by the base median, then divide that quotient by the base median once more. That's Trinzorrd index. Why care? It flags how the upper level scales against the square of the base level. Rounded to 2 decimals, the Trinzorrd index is 1.04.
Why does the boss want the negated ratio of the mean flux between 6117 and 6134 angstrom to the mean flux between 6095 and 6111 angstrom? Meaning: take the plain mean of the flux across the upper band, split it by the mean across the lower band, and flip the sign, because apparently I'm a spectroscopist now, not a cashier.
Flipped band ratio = -0.982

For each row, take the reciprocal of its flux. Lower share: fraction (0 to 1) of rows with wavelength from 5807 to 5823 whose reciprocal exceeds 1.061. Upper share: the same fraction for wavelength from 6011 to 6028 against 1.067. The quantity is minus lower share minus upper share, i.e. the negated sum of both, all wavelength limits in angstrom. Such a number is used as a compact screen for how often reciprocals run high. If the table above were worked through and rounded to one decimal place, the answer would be -0.7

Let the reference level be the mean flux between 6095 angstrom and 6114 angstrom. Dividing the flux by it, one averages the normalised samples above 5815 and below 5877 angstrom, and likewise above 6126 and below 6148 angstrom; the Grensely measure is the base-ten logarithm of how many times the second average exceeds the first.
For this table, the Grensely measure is -0.04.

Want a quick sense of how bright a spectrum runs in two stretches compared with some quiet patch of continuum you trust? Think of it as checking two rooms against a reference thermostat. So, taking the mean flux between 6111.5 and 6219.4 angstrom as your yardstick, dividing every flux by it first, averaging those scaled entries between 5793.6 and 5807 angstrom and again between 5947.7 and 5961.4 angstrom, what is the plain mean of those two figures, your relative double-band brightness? 1.064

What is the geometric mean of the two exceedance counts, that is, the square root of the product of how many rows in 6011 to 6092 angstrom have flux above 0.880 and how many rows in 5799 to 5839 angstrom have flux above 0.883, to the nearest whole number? 19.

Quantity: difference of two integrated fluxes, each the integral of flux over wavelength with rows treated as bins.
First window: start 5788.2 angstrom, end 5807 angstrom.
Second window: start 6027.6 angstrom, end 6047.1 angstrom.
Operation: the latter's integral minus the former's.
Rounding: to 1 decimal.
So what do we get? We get -0.3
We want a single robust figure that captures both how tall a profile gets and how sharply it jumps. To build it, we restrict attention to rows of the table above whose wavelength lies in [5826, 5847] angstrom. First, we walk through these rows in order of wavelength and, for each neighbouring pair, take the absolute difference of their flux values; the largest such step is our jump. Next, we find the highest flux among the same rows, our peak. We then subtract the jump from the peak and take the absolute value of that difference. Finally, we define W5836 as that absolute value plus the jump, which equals 1.00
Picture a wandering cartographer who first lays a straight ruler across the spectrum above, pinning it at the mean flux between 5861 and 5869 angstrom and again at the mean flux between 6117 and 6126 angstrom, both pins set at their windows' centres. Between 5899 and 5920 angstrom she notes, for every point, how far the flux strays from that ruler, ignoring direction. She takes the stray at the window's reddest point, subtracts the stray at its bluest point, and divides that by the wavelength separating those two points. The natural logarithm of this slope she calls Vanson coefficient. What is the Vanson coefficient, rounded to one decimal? -5.4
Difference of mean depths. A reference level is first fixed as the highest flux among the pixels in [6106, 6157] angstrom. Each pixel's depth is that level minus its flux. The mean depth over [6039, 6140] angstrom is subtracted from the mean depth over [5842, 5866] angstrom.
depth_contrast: -0.030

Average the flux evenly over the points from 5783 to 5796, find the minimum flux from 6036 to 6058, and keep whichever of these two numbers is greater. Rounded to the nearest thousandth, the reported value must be 0.963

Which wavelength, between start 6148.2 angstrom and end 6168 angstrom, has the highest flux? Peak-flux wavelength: 6160.94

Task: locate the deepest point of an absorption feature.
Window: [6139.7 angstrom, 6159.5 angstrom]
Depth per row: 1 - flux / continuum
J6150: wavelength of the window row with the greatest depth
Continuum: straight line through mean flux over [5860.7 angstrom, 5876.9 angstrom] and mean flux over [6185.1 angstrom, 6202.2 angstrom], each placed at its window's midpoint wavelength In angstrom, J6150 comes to 6141.11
